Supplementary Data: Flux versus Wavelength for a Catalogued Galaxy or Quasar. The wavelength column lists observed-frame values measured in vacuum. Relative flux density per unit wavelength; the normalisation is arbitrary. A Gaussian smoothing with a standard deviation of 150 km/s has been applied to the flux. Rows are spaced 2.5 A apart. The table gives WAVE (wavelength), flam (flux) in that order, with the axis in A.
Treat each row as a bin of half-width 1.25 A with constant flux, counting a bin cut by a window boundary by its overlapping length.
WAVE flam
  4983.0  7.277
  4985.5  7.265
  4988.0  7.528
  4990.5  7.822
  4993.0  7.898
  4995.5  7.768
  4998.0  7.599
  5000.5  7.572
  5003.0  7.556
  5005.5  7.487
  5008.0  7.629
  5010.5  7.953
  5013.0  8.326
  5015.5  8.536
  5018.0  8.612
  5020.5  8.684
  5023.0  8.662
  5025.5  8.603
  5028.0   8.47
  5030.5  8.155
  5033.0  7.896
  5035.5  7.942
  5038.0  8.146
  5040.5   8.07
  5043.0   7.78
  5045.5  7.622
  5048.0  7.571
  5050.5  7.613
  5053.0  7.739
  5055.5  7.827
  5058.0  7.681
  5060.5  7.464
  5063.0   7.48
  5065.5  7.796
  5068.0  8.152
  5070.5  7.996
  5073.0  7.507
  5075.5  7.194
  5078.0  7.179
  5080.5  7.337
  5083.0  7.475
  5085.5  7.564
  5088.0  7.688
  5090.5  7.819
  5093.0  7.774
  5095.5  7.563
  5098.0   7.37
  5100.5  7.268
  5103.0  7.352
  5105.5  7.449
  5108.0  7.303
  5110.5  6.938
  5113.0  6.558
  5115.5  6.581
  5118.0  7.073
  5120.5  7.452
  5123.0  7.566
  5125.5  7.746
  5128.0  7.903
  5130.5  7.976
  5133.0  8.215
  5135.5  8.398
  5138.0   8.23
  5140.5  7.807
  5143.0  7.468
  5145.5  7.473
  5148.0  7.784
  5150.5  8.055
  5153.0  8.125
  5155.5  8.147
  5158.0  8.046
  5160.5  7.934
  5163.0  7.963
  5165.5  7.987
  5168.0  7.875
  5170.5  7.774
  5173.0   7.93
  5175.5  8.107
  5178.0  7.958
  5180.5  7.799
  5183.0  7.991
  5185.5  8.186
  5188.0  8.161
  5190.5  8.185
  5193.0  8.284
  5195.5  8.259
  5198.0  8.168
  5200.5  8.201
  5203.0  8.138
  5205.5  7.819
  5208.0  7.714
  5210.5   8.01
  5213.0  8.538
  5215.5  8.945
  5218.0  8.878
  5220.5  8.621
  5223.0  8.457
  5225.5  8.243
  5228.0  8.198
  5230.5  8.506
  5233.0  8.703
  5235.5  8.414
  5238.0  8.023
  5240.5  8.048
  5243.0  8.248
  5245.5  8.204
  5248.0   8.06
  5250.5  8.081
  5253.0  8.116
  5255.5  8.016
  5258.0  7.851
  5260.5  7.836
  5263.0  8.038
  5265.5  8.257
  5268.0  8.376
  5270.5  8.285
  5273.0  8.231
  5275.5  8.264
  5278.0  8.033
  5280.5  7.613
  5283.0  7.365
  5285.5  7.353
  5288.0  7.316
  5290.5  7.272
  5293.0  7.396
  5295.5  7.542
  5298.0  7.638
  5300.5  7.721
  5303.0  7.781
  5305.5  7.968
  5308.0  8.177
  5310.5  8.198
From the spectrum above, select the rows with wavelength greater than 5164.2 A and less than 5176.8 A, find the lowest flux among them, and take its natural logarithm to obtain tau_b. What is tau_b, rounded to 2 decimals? 2.05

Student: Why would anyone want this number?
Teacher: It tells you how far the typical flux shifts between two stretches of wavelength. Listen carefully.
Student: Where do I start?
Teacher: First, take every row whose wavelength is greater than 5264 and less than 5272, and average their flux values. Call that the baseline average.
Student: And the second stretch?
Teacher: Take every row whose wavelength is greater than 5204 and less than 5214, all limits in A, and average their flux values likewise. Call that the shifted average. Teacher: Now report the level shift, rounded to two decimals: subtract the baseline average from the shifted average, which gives -0.29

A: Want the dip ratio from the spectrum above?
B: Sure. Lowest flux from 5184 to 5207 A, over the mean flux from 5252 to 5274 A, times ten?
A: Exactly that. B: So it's 9.6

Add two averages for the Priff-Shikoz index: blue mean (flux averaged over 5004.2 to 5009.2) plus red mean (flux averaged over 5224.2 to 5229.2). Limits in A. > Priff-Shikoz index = 15.8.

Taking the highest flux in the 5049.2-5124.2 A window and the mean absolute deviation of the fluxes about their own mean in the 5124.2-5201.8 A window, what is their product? 1.4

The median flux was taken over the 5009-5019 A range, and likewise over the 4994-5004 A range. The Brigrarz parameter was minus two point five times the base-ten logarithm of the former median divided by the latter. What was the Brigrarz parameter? -0.11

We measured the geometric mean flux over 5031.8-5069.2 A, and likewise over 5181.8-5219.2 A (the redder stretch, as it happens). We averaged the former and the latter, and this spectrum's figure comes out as 8.00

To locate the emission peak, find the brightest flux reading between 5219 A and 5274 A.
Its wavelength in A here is 5233.0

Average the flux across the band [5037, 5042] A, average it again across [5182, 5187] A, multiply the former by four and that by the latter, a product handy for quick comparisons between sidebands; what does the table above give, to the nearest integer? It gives 262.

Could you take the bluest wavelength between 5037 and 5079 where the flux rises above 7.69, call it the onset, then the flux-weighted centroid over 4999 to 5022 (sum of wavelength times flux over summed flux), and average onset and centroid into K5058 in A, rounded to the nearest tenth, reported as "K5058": 5024.4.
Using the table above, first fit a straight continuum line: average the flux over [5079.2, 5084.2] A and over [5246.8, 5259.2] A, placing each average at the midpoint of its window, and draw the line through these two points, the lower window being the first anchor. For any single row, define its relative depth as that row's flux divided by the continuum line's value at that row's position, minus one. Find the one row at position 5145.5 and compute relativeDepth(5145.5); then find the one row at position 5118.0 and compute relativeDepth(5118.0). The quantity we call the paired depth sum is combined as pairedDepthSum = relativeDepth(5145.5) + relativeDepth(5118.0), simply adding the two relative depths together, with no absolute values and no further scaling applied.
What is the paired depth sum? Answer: -0.08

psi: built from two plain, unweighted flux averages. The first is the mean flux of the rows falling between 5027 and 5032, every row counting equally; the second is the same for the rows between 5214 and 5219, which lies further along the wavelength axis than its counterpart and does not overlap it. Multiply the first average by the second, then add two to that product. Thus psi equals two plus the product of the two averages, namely 76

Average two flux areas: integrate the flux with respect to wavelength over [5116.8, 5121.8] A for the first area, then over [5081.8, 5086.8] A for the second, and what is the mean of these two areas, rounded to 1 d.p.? 37.0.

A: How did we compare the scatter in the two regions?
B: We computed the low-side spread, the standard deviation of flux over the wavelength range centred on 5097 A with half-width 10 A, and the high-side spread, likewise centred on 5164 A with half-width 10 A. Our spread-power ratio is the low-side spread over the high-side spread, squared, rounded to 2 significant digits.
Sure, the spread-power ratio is 3.5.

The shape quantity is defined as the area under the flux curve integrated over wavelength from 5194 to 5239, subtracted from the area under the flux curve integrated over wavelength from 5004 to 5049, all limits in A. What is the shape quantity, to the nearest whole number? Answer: -9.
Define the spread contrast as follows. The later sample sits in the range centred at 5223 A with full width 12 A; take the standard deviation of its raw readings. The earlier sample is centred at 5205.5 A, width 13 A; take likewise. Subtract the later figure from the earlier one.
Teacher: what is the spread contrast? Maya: -0.07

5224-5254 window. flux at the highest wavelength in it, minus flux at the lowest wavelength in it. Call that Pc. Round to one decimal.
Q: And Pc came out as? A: -0.1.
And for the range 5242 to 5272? 0.0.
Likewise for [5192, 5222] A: 0.3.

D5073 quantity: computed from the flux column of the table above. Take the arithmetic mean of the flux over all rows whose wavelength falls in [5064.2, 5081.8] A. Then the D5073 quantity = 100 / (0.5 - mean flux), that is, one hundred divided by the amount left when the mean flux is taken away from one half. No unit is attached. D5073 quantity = -14.1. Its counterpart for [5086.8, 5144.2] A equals -14.2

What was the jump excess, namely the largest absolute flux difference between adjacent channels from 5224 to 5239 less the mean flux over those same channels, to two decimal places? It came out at -7.96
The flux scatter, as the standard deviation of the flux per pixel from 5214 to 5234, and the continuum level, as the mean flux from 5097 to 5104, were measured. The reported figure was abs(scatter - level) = 7.1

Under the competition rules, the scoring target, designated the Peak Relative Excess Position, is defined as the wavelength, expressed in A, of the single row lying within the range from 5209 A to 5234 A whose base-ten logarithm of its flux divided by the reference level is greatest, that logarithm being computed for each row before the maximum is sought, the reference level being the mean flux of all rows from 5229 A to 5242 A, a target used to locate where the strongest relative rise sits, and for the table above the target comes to 5215.5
